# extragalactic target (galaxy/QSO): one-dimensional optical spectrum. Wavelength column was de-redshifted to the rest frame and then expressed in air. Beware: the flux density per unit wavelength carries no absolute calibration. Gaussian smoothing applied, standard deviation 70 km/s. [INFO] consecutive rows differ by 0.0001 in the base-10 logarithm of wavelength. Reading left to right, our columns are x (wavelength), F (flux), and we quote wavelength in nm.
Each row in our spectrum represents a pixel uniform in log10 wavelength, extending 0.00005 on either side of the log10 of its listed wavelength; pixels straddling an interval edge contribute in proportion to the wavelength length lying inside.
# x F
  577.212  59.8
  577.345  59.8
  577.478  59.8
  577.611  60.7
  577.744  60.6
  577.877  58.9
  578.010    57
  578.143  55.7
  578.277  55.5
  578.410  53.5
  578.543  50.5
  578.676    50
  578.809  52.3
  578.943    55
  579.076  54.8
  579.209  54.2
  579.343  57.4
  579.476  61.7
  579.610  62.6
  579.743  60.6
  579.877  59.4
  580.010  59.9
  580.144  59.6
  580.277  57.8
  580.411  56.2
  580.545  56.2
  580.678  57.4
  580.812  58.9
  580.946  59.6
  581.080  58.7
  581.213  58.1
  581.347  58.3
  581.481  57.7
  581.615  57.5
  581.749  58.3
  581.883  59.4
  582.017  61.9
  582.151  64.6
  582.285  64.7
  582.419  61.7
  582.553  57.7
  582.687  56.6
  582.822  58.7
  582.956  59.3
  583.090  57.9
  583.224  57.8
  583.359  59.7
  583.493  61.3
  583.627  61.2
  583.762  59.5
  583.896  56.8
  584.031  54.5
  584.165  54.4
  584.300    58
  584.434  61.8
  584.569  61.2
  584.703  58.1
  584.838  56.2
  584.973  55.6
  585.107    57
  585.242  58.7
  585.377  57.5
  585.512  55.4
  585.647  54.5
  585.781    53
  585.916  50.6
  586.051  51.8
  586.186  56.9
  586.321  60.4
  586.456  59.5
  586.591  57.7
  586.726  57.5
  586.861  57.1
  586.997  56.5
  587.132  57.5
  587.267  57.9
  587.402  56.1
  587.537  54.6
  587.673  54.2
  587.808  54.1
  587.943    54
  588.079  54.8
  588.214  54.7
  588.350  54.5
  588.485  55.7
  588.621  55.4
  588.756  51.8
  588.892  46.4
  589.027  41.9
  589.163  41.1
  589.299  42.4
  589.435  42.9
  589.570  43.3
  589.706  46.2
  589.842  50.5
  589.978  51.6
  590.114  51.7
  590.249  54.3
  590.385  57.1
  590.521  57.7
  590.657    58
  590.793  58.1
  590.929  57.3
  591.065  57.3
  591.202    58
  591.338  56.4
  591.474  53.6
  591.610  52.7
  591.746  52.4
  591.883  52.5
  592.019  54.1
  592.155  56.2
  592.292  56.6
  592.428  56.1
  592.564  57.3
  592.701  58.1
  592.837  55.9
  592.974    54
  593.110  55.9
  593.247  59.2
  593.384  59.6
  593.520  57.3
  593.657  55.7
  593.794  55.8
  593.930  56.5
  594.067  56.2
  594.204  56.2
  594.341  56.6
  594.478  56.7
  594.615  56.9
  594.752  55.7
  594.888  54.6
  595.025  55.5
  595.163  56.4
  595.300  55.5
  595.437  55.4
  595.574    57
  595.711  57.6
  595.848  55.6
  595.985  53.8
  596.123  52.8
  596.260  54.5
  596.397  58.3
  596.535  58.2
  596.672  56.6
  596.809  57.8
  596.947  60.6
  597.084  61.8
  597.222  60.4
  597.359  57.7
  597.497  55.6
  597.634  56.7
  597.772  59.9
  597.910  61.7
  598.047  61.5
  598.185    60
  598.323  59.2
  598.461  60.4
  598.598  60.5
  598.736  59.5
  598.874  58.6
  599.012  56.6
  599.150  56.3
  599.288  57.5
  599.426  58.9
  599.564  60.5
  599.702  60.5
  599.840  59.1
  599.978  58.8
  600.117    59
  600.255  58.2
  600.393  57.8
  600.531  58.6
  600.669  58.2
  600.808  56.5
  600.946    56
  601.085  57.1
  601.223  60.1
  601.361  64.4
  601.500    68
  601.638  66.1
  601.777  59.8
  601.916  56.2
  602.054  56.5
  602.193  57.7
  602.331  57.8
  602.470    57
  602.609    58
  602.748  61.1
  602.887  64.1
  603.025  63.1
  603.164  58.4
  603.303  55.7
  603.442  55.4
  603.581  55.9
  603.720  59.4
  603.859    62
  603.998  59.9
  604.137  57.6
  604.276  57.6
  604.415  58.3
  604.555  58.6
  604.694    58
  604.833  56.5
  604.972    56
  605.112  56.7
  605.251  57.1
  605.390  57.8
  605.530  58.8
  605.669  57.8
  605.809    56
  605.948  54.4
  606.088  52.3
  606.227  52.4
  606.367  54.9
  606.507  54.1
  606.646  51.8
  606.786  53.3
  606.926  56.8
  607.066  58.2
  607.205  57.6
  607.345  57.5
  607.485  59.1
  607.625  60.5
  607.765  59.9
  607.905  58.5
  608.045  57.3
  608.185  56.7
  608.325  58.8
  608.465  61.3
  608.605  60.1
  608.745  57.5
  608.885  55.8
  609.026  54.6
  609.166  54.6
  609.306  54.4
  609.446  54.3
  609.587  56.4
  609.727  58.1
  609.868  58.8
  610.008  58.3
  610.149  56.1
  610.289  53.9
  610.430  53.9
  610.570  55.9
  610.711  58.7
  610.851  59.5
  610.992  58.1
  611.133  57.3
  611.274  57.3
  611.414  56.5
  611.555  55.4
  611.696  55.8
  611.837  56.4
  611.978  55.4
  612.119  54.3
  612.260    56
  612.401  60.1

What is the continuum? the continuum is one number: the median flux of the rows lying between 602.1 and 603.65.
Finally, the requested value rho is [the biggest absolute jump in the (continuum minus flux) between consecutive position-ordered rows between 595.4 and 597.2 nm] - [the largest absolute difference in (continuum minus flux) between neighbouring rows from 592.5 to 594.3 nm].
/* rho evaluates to 0.5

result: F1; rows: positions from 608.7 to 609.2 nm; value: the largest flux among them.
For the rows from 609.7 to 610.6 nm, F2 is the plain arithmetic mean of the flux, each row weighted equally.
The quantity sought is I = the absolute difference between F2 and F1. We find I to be 1.1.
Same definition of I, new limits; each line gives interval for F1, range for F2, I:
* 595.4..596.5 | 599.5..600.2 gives 1.3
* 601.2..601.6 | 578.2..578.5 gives 13.5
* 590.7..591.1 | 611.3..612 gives 2.2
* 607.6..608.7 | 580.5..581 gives 3.3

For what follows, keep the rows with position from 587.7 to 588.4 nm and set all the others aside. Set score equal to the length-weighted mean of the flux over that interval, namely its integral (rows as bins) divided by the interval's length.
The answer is 54.4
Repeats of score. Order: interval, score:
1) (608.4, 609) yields 58.3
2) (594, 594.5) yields 56.3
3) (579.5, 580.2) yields 60.5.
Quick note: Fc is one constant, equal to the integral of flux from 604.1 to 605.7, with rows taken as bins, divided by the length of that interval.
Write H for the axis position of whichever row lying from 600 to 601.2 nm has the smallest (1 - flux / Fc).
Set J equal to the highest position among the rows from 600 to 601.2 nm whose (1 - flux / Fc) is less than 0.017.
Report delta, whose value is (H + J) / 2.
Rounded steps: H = 600.117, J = 601.085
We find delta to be 600.60 nm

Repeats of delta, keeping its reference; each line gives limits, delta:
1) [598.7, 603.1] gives 602.26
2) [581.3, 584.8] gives 583.49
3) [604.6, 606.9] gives 605.60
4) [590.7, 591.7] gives 591.00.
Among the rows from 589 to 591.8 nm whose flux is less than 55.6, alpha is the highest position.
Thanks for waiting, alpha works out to 591.746 nm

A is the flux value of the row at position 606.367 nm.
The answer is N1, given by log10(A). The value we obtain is 1.74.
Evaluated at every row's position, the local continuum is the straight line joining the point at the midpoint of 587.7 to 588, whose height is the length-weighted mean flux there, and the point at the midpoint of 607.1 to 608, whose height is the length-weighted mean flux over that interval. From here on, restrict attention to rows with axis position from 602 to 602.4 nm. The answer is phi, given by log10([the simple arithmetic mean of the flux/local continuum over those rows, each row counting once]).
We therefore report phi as -0.0016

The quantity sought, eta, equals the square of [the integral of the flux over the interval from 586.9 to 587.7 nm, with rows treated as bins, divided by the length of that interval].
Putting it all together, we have 3161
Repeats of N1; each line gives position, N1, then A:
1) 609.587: 1.75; 56.4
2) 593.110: 1.75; 55.9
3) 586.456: 1.77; 59.5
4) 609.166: 1.74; 54.6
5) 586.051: 1.71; 51.8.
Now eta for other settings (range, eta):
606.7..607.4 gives 3197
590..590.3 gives 2793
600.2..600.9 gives 3344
